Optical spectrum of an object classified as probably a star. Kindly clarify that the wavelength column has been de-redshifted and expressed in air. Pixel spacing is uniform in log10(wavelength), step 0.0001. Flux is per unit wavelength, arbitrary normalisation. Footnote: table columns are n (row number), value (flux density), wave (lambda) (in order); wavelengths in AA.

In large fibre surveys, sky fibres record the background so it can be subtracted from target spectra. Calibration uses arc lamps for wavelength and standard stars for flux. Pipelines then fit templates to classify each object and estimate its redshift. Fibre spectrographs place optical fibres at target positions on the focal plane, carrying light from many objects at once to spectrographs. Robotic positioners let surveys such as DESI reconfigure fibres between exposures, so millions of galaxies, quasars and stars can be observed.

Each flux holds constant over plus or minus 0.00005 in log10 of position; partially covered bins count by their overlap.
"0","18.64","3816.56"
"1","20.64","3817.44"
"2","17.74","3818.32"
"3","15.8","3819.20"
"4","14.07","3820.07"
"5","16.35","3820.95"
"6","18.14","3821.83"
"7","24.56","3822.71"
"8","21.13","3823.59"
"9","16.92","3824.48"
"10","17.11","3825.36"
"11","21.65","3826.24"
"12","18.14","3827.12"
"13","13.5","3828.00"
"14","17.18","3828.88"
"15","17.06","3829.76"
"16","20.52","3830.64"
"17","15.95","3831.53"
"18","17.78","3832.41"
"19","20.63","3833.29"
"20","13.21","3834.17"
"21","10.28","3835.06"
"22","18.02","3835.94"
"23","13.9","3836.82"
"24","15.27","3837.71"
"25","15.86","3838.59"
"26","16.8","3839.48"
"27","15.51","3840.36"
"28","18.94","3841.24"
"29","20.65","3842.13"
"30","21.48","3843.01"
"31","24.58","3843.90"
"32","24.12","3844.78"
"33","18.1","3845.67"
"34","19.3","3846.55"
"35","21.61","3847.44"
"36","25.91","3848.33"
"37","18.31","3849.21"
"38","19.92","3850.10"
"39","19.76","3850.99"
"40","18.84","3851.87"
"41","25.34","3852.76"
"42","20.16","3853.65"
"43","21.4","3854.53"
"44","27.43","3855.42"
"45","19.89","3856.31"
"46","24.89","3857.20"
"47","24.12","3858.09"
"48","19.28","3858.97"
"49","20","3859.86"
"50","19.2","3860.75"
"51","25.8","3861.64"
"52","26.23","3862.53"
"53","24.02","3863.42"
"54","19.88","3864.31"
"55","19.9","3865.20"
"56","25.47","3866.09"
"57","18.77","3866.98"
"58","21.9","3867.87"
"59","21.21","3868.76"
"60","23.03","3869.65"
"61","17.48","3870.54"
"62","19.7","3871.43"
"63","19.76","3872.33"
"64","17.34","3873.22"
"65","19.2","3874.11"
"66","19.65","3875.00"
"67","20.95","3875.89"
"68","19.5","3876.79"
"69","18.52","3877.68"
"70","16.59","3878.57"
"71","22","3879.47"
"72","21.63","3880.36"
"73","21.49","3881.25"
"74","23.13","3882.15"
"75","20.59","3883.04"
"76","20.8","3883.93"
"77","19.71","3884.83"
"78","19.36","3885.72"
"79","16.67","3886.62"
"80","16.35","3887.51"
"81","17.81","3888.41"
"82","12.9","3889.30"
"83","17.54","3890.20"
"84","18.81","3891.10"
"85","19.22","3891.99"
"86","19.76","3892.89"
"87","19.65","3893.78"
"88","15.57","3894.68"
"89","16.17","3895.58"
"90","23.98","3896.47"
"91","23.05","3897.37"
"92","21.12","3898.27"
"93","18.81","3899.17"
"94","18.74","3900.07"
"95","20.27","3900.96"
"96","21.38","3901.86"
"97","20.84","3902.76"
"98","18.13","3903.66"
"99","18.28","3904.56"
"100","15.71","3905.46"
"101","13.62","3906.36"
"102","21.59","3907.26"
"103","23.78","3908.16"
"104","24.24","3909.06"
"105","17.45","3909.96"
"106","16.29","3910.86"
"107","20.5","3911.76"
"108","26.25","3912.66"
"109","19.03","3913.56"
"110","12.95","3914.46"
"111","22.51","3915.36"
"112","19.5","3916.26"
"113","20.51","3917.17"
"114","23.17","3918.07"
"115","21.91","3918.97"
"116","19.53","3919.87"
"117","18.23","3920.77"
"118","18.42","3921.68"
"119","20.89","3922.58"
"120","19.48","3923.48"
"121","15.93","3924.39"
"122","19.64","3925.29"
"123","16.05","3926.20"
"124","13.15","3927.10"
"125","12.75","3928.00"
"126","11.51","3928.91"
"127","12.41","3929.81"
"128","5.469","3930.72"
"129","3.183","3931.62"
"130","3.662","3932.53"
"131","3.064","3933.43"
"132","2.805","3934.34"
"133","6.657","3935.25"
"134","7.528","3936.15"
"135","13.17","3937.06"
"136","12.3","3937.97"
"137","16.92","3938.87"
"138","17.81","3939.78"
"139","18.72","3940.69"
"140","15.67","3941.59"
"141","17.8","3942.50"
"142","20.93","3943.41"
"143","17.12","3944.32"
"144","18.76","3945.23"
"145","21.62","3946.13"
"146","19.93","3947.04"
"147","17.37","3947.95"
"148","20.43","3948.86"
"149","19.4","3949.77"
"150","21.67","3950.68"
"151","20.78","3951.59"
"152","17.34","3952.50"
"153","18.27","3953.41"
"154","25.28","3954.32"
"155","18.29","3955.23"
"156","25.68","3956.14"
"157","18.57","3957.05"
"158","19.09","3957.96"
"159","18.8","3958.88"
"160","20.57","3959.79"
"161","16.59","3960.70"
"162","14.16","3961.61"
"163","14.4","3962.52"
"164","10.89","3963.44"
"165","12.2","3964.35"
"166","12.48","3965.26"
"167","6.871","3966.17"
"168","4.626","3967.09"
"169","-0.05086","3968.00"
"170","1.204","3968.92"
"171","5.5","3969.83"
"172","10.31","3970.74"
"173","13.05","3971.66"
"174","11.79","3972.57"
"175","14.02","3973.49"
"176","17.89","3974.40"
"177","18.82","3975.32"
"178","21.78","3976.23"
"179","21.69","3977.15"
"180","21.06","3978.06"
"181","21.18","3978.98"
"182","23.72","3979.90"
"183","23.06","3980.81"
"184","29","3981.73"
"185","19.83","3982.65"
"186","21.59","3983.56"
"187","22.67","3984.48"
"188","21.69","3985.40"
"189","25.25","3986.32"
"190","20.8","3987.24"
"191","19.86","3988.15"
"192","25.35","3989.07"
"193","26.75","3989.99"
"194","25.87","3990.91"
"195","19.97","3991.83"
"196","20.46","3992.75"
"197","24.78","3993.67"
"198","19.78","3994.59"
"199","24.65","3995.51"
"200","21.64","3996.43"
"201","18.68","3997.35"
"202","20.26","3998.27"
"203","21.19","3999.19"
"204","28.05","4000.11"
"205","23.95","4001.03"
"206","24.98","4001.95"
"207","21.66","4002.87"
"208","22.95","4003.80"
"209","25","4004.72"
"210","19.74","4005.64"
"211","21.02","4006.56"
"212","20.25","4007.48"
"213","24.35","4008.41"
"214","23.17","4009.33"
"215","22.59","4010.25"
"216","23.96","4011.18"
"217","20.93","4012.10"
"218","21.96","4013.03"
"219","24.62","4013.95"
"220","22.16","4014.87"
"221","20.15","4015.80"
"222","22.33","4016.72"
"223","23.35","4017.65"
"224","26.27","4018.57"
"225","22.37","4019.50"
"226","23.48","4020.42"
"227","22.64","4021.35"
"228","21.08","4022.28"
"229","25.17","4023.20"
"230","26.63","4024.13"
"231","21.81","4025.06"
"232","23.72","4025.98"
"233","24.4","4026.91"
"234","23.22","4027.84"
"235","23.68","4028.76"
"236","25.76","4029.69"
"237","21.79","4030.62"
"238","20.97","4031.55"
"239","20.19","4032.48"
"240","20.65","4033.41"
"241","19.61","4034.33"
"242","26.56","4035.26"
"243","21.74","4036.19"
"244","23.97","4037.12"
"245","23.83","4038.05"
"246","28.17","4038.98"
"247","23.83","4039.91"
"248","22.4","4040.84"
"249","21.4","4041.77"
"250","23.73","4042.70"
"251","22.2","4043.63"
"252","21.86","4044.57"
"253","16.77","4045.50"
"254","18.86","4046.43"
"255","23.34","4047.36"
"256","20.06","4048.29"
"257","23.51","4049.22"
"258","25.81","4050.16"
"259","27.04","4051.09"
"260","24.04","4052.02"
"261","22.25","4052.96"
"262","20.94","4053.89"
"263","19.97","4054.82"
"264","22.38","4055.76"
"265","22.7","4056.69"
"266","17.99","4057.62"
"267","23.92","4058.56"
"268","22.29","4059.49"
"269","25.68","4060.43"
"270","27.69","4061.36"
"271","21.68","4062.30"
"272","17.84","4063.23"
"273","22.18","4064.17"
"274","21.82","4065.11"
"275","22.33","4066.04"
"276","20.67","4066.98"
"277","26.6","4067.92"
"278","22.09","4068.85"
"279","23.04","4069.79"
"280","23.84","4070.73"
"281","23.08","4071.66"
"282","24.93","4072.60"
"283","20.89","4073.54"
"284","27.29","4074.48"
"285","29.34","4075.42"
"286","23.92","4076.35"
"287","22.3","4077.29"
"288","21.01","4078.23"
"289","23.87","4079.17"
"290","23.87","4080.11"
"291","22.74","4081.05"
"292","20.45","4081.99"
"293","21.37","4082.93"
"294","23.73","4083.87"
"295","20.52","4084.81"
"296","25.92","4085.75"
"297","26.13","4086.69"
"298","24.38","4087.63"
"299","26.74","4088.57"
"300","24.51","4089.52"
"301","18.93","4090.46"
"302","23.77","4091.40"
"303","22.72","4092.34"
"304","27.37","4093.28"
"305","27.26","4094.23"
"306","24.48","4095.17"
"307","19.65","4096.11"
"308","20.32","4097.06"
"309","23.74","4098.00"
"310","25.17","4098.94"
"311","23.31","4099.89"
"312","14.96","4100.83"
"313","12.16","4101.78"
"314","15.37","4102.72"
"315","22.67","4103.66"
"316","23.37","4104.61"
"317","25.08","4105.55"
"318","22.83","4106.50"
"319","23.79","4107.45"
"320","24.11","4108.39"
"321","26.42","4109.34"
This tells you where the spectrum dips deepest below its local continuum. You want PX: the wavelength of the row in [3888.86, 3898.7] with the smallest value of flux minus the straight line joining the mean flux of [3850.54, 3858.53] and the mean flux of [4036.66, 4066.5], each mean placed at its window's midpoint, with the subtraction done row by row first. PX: 3889.30 AA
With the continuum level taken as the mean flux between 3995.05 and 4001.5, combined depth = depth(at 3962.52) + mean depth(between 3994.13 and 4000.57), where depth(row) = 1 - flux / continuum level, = 0.39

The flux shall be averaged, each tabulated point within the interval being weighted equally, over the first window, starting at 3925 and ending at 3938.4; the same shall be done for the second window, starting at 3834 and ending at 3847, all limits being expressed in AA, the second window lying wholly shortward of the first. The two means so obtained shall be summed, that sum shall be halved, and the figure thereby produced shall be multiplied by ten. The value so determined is 136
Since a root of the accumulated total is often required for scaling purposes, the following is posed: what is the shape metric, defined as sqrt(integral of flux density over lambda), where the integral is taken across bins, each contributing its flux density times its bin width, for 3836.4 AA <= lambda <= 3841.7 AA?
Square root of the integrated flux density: 9.2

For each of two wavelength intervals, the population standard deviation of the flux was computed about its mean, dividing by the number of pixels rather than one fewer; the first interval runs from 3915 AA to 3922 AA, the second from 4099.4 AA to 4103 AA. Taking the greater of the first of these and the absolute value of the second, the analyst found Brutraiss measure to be 4.1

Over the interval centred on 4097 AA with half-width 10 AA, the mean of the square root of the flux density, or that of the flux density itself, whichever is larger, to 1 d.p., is 22.3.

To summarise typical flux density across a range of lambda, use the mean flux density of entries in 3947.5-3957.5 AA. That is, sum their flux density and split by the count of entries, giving 20.3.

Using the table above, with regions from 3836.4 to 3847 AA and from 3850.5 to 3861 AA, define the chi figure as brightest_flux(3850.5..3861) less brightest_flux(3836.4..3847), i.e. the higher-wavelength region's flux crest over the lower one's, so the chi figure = 3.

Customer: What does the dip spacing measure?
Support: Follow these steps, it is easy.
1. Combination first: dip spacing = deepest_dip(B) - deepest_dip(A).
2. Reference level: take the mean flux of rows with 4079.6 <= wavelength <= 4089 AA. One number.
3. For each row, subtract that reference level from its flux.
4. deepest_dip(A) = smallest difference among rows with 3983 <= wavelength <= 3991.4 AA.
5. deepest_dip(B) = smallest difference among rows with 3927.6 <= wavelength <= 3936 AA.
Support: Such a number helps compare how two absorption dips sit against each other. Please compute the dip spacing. -17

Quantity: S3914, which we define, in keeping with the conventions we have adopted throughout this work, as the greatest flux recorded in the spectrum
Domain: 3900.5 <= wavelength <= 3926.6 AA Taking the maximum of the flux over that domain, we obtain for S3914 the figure 26.25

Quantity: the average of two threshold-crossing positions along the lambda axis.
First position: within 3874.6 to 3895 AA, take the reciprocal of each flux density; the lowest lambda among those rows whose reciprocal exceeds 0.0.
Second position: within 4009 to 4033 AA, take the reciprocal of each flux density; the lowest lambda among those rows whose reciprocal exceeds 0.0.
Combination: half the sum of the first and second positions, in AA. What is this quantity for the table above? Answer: 3942.2 AA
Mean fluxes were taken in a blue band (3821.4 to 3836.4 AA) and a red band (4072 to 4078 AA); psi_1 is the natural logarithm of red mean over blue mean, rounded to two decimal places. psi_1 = 0.33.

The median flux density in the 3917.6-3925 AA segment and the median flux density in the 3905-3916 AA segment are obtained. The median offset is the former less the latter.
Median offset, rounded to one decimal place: -0.3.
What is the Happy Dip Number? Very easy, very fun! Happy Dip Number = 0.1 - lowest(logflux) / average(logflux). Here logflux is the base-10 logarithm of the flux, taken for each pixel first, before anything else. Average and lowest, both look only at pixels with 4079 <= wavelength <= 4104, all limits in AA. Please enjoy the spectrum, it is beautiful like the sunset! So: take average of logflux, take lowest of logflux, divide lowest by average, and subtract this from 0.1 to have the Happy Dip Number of -0.71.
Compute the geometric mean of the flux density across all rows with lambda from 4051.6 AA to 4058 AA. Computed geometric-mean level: 21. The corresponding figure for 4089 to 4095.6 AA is 24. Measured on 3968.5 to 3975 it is 8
